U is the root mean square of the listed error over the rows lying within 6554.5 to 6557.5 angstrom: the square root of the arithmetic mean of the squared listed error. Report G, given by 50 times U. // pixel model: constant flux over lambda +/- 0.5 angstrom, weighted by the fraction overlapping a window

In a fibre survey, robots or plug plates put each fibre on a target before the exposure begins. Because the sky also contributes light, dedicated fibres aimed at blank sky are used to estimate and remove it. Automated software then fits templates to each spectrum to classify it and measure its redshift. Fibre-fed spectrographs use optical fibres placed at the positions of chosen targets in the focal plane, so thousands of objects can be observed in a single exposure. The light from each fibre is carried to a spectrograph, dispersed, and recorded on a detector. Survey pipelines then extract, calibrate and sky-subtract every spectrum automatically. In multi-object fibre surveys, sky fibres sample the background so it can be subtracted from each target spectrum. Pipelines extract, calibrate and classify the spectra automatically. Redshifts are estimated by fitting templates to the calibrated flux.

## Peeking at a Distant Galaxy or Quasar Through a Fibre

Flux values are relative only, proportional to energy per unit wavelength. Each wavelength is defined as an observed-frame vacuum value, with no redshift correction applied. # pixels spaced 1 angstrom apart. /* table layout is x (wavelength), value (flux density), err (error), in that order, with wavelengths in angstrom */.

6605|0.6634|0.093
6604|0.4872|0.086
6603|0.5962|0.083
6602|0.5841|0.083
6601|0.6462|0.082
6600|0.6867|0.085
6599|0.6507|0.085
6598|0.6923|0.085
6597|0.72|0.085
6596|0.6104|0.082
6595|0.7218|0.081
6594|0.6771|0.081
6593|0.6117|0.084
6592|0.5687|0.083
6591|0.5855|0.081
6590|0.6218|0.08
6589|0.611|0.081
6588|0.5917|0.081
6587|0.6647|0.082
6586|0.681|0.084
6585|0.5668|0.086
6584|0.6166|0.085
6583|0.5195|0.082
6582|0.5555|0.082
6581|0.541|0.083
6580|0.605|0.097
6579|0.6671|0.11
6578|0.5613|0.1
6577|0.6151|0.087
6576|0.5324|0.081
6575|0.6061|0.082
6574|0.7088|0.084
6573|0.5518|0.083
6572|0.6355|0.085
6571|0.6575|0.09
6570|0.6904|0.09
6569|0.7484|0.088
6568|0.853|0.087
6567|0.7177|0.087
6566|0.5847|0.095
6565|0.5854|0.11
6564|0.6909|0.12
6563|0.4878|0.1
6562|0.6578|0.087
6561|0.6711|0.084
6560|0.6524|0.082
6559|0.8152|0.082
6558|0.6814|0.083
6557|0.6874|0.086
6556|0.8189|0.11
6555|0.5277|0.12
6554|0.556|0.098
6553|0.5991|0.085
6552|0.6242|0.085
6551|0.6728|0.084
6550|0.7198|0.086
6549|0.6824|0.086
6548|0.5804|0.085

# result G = 5.3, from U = 0.106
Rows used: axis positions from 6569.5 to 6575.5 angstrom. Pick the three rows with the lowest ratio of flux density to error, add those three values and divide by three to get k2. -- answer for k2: 7.1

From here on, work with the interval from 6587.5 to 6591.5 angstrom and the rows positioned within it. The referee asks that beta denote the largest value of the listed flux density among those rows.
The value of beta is 0.6218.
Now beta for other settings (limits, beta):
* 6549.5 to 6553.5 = 0.7198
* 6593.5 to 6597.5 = 0.7218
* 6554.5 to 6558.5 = 0.8189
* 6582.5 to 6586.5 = 0.681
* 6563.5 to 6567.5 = 0.7177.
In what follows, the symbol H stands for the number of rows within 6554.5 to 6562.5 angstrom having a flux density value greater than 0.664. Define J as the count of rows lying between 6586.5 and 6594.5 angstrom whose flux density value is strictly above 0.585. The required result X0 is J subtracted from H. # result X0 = -2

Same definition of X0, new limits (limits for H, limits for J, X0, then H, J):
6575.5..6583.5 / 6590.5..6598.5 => -6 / 1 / 7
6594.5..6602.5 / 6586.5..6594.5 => -3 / 4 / 7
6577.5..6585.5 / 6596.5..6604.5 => -5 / 1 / 6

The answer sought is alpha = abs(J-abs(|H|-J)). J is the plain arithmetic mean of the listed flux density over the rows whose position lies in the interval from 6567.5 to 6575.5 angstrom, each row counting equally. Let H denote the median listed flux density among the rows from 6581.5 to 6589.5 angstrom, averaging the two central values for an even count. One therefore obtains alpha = 0.601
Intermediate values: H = 0.601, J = 0.681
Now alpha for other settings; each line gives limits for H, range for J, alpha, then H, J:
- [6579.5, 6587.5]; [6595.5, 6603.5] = 0.586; 0.586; 0.648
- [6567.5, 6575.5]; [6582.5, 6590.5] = 0.544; 0.674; 0.609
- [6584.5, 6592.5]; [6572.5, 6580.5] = 0.601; 0.601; 0.606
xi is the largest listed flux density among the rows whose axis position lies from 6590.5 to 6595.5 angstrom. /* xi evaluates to 0.7218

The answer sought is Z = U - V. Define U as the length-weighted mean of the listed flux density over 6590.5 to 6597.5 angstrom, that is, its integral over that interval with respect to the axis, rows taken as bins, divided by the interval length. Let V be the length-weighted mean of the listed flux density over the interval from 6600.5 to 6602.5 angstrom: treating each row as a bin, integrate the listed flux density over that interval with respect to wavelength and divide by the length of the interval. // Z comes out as 0.03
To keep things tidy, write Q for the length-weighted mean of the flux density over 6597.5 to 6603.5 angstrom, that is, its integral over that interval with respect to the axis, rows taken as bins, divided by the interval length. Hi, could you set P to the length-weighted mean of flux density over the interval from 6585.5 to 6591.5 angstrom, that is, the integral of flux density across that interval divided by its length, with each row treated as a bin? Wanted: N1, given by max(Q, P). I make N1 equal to 0.643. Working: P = 0.626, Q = 0.64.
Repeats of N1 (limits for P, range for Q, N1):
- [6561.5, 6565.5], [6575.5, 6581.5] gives 0.605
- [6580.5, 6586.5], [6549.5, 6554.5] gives 0.634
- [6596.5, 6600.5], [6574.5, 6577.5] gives 0.687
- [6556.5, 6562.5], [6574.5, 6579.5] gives 0.694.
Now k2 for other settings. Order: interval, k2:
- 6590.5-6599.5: 7.1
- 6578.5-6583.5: 6.2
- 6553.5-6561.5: 5.8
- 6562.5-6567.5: 5.3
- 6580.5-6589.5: 6.5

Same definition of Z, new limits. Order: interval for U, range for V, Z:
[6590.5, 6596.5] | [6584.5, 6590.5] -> 0.01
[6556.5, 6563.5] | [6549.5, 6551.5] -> -0.03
